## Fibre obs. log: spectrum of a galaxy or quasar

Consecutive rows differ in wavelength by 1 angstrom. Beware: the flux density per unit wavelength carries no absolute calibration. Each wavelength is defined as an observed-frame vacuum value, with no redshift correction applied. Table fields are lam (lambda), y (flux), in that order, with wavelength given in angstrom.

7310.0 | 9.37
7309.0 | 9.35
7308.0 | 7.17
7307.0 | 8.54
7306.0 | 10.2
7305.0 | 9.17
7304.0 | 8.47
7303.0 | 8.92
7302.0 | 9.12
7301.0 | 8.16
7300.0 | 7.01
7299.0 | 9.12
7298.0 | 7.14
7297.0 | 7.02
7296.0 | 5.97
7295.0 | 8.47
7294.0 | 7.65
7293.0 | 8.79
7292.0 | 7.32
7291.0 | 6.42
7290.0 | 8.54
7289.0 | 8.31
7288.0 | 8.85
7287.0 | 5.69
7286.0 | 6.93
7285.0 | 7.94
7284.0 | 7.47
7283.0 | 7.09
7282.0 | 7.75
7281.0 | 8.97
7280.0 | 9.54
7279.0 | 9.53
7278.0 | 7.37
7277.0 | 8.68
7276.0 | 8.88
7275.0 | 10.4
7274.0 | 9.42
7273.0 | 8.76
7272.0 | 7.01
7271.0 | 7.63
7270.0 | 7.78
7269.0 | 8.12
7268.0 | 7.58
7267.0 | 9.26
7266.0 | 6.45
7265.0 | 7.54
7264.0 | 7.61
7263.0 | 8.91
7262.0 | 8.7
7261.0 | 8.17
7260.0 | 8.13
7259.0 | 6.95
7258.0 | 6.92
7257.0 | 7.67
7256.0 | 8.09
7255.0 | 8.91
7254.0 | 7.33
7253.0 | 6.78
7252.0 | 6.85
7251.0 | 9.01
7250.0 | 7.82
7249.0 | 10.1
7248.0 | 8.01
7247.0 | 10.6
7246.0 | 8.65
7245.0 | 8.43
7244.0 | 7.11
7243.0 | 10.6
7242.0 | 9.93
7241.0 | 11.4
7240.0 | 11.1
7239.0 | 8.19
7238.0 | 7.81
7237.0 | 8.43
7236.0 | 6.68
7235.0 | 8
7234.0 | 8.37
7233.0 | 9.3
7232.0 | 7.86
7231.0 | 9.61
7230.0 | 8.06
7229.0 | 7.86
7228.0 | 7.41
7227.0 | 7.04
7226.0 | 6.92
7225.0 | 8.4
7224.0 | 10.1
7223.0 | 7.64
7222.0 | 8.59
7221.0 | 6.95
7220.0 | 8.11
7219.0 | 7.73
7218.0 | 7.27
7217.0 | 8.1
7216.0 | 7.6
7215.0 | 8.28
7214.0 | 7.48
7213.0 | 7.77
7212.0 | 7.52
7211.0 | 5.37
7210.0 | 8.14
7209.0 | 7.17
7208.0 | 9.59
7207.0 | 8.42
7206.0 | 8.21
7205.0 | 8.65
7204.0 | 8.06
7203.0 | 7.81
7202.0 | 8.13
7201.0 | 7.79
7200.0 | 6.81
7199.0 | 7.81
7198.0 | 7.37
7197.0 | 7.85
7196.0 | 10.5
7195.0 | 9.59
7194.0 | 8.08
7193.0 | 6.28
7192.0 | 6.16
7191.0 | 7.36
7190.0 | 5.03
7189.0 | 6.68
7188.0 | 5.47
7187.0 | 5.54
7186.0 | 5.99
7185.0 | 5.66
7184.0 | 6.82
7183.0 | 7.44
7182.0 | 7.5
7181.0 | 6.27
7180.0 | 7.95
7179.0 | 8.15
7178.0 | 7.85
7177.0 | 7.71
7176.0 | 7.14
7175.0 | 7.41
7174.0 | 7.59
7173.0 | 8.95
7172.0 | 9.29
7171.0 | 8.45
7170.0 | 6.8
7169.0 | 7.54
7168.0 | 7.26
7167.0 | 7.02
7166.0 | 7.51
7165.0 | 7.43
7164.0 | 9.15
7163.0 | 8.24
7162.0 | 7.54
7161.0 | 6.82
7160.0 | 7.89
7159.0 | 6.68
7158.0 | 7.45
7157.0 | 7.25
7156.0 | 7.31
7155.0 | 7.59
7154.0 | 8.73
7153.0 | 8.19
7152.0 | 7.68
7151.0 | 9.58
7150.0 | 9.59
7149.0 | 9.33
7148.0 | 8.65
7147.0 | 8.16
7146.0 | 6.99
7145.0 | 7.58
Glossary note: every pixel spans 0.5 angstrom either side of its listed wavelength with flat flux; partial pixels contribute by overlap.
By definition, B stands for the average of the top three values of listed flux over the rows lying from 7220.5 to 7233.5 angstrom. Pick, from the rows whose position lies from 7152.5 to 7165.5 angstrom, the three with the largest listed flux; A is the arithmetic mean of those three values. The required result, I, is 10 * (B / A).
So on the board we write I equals 11.1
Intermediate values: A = 8.7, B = 9.7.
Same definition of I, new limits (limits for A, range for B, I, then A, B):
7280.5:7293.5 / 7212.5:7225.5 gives 10.2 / 8.9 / 9.0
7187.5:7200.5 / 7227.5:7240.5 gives 10.7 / 9.4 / 10.0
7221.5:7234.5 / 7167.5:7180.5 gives 9.2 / 9.7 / 8.9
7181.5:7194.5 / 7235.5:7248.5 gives 14.4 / 7.7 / 11.0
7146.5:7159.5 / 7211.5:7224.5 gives 9.5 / 9.5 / 9.0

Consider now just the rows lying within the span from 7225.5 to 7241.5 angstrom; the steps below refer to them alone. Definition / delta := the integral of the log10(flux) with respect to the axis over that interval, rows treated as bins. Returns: 15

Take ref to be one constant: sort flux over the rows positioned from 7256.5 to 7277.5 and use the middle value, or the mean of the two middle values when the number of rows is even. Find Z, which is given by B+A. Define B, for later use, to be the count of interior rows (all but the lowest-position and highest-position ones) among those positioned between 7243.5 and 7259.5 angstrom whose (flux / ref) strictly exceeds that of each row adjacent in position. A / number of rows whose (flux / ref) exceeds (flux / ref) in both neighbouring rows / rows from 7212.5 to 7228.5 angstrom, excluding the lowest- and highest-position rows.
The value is 9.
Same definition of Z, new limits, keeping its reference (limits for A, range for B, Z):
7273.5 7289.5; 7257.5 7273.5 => 7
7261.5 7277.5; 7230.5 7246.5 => 8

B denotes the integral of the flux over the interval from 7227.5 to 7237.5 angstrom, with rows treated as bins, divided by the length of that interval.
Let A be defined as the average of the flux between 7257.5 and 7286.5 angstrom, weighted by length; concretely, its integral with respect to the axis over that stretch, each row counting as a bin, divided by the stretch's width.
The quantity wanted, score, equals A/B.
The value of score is 1.00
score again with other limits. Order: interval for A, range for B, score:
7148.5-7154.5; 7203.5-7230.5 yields 1.12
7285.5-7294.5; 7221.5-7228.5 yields 0.95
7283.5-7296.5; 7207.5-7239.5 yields 0.96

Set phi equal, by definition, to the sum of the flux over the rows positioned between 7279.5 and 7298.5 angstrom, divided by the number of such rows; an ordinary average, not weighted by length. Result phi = 7.68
